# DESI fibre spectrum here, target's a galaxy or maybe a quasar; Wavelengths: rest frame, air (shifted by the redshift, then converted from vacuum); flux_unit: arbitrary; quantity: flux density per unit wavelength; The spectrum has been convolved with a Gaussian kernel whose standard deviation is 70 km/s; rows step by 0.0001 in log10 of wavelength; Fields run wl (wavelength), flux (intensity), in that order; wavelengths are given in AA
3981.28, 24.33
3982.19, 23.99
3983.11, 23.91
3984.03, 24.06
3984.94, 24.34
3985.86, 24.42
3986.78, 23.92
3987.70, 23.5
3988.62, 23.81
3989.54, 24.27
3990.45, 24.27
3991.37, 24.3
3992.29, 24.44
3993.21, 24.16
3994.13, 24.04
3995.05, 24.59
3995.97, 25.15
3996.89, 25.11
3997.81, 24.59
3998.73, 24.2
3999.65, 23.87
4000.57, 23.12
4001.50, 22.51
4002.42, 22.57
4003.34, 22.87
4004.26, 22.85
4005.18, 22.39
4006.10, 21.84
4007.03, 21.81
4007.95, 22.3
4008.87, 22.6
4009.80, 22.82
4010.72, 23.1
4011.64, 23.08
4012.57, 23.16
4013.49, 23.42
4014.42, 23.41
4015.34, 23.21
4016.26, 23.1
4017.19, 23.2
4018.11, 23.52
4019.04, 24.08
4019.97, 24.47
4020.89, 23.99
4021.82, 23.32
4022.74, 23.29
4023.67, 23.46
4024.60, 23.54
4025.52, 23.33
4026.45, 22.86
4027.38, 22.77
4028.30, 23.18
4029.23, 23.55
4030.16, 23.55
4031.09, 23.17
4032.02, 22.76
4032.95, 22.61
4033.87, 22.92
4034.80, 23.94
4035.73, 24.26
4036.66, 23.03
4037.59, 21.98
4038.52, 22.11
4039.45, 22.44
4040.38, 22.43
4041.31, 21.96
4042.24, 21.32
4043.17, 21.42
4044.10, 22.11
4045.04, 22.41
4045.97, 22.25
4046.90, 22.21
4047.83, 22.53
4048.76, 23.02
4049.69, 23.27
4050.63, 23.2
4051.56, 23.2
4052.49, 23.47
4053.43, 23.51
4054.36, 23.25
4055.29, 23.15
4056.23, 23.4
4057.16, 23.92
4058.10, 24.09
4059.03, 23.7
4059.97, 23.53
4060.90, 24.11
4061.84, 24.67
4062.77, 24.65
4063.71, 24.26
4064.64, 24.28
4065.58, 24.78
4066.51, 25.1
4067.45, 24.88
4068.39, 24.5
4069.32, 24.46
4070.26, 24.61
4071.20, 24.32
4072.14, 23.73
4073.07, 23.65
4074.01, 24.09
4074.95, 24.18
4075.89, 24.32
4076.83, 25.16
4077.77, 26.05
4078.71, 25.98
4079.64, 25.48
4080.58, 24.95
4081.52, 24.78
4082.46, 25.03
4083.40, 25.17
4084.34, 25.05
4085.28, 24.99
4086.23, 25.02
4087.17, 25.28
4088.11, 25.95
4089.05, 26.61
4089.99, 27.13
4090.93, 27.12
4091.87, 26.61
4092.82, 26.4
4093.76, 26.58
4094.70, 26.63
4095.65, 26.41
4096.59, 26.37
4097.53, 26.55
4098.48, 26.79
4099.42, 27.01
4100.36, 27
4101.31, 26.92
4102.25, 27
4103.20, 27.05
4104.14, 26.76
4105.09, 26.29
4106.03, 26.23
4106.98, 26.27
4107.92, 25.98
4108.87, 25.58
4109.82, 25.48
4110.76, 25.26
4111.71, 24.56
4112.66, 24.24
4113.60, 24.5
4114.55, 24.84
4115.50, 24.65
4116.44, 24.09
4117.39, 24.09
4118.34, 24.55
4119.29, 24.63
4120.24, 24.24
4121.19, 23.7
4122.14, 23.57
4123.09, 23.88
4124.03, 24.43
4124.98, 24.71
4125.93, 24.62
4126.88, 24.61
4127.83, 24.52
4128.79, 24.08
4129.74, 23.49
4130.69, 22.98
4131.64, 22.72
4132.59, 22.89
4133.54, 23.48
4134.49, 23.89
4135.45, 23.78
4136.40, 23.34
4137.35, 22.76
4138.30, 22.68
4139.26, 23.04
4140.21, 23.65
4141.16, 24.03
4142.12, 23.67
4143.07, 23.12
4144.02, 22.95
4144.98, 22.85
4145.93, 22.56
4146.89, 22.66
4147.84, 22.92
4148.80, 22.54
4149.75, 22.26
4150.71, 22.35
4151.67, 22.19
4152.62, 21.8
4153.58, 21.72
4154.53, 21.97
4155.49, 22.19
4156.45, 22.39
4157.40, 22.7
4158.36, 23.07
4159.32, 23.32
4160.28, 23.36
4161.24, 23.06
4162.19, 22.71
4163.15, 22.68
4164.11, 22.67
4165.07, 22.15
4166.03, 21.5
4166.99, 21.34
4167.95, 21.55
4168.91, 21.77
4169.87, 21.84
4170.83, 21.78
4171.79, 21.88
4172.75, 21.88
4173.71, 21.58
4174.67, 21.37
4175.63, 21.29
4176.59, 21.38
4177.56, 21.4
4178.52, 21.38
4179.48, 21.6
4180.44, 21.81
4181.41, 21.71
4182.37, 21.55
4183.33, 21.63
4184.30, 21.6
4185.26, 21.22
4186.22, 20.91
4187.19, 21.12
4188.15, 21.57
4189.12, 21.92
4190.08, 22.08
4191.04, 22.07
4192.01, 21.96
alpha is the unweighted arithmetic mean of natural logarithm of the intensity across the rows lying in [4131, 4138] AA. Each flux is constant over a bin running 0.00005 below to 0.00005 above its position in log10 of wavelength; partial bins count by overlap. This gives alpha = 3.15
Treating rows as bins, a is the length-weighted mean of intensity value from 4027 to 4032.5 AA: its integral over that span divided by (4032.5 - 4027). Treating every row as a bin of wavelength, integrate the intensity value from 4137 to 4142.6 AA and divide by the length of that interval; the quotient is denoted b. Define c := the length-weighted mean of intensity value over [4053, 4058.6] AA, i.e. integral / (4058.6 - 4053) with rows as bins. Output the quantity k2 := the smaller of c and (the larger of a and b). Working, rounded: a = 23.2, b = 23.3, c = 23.6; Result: 23.3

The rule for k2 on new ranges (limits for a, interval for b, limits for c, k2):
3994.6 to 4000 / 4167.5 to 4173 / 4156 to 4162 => 23.0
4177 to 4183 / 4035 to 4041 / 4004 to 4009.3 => 22.3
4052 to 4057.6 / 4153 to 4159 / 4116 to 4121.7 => 23.5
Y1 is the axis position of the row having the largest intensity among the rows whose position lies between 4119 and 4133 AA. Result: 4124.98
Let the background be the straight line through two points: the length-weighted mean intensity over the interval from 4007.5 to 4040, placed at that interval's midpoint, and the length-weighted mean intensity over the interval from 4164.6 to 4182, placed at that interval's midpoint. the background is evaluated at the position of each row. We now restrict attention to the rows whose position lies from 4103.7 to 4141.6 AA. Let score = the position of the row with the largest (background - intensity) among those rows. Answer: 4131.64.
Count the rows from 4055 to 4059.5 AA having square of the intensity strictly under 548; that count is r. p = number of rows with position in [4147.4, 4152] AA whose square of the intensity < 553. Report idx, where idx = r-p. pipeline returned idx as -3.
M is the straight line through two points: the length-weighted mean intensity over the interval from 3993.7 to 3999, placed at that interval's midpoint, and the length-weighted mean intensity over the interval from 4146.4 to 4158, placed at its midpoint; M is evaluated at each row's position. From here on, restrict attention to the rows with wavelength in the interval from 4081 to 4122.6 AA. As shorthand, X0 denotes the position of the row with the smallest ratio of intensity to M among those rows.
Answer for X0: 4122.14 AA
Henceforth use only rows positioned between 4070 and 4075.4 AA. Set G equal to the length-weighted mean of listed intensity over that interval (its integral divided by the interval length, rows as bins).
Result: 24.1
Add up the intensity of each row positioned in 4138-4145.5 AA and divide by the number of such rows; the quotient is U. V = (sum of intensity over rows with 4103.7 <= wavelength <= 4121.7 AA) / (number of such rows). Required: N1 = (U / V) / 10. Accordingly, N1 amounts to 0.093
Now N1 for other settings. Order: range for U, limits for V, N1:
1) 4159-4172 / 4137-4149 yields 0.097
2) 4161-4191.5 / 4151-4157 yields 0.099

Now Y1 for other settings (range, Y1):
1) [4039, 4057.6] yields 4057.16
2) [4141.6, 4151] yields 4142.12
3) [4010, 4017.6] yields 4013.49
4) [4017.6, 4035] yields 4019.97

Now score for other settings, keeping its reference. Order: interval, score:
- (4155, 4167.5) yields 4166.99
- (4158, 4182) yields 4166.99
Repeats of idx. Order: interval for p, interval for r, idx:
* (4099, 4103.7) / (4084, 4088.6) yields 0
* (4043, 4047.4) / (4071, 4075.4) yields -5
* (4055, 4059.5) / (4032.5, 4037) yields 1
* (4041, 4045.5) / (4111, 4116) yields -5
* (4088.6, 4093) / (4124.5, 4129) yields 0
